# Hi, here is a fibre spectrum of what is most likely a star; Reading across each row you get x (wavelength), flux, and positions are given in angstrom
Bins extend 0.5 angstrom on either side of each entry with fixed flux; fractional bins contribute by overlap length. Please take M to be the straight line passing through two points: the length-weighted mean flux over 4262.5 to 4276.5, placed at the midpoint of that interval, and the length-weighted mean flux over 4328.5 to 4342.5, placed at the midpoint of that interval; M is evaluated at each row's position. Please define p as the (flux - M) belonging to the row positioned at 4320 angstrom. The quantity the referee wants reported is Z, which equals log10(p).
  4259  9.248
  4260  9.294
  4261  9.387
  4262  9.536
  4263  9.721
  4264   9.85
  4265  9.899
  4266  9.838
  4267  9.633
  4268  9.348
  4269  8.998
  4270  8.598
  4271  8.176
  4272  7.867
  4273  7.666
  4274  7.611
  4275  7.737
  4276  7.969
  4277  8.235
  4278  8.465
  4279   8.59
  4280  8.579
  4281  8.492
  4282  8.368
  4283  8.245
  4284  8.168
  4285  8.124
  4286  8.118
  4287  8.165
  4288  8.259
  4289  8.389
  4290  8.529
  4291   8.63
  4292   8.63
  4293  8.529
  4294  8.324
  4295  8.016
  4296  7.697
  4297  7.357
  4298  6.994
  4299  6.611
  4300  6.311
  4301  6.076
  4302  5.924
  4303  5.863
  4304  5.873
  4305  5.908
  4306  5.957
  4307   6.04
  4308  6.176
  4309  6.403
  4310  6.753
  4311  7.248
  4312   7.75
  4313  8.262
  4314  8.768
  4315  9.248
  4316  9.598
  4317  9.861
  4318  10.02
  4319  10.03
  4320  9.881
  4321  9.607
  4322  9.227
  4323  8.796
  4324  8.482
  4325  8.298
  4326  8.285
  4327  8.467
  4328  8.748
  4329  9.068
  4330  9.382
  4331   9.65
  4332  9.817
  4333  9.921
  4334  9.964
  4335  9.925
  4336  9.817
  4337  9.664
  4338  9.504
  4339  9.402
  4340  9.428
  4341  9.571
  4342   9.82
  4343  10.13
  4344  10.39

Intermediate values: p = 0.44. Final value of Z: -0.35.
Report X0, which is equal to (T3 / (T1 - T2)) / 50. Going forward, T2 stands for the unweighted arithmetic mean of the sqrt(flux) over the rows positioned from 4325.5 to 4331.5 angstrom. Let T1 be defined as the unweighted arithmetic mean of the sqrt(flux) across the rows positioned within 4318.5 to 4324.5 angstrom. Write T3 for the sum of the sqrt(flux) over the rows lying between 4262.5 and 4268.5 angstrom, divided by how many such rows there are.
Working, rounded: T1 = 3.1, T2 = 2.99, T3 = 3.12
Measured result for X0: 0.9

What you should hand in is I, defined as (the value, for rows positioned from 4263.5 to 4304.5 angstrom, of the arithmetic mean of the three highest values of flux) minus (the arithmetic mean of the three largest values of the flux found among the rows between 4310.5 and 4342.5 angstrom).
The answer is -0.1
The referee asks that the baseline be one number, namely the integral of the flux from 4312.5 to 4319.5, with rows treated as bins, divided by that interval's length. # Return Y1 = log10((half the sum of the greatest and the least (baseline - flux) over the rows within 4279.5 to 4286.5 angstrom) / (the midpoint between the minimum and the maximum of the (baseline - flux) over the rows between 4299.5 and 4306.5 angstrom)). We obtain -0.5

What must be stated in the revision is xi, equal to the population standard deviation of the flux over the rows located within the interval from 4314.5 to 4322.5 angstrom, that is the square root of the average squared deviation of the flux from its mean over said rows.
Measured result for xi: 0.30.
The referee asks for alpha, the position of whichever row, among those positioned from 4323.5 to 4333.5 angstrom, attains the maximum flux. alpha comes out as 4333 angstrom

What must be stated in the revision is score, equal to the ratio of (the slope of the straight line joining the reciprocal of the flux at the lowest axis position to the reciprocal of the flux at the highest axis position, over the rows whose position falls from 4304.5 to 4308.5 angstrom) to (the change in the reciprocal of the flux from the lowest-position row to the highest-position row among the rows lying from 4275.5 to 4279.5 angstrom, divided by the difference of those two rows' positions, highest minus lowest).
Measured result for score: 0.8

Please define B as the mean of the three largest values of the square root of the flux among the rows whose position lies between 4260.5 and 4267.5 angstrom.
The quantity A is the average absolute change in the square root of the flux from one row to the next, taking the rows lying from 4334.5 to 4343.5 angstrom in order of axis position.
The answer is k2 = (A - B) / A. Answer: -124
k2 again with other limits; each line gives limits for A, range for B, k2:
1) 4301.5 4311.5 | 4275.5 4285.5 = -92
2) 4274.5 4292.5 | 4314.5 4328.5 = -167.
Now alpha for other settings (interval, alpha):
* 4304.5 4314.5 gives 4314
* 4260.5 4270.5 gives 4265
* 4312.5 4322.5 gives 4319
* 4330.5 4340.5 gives 4334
